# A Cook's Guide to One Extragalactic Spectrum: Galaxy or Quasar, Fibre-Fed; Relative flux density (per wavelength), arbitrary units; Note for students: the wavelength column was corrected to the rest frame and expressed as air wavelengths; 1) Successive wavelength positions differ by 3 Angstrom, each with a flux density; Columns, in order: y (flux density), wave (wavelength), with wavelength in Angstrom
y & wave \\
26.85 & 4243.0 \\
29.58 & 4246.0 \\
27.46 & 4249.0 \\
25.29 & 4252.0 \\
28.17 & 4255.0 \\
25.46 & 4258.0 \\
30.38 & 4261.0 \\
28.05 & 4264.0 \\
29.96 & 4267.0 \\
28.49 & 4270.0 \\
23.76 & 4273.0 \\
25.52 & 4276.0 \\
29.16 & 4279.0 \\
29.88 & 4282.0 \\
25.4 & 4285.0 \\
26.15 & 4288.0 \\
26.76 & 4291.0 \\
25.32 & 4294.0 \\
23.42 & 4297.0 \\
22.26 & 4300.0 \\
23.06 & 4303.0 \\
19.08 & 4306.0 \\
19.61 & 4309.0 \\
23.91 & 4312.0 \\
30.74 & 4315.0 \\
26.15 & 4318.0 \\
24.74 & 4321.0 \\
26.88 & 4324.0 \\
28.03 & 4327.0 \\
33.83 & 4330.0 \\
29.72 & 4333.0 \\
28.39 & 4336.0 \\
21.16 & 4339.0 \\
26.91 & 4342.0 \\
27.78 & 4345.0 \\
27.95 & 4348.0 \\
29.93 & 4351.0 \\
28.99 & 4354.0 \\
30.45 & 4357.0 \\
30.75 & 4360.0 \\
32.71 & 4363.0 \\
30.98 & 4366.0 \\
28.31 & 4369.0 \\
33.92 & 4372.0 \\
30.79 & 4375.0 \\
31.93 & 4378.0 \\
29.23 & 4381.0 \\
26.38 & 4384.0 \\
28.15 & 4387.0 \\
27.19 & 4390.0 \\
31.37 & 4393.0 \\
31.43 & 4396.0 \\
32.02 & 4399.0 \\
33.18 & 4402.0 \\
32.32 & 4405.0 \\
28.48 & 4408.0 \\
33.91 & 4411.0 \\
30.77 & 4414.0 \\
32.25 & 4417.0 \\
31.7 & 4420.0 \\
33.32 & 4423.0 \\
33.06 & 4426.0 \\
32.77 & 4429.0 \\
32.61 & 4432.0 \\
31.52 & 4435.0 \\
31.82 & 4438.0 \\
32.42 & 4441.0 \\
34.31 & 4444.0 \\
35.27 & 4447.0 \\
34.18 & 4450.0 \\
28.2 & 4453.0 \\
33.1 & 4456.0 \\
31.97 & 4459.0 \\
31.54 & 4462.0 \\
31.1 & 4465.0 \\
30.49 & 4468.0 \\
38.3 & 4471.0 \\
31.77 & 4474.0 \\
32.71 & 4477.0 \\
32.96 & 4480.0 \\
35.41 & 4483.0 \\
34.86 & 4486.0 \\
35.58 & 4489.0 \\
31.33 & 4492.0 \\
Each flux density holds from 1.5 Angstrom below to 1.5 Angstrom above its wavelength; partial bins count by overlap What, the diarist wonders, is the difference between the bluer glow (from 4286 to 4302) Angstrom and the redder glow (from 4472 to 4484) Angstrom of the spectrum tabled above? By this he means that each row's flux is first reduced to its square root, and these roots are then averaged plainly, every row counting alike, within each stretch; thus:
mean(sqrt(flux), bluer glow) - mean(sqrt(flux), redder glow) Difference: -0.8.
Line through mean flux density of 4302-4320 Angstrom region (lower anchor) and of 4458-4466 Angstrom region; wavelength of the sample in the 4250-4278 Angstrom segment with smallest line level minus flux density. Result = 4261.0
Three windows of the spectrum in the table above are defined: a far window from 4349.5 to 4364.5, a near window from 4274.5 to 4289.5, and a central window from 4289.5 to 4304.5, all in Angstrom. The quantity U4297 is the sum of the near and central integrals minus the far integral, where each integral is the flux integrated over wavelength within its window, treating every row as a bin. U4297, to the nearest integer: 312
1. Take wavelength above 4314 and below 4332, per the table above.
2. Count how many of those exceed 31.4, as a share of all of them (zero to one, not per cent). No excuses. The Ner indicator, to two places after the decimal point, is 0.17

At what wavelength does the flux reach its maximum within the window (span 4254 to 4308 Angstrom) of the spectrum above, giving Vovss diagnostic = 4261.0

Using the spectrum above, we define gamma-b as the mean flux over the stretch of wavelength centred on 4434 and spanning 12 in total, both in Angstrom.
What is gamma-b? 32.2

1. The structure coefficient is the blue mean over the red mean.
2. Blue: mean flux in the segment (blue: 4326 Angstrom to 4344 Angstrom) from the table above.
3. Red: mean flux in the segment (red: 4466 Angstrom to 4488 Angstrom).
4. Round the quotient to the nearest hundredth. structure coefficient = 0.83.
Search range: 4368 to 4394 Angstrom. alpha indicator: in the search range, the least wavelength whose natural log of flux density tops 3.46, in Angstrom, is 4372.0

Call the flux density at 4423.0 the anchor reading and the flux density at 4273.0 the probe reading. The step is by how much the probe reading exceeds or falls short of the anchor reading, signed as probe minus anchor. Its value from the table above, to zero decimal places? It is -10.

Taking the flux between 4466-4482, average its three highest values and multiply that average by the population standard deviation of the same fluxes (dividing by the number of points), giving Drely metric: 93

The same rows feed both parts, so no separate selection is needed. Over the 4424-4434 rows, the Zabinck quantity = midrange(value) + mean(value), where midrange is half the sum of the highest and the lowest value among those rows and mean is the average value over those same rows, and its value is 66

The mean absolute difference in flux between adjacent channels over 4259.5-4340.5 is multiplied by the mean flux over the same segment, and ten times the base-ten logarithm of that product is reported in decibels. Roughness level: 18.6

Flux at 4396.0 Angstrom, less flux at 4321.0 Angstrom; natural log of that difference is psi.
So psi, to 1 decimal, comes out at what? 1.9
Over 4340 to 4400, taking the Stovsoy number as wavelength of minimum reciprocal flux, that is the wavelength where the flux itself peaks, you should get 4372.0 Angstrom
